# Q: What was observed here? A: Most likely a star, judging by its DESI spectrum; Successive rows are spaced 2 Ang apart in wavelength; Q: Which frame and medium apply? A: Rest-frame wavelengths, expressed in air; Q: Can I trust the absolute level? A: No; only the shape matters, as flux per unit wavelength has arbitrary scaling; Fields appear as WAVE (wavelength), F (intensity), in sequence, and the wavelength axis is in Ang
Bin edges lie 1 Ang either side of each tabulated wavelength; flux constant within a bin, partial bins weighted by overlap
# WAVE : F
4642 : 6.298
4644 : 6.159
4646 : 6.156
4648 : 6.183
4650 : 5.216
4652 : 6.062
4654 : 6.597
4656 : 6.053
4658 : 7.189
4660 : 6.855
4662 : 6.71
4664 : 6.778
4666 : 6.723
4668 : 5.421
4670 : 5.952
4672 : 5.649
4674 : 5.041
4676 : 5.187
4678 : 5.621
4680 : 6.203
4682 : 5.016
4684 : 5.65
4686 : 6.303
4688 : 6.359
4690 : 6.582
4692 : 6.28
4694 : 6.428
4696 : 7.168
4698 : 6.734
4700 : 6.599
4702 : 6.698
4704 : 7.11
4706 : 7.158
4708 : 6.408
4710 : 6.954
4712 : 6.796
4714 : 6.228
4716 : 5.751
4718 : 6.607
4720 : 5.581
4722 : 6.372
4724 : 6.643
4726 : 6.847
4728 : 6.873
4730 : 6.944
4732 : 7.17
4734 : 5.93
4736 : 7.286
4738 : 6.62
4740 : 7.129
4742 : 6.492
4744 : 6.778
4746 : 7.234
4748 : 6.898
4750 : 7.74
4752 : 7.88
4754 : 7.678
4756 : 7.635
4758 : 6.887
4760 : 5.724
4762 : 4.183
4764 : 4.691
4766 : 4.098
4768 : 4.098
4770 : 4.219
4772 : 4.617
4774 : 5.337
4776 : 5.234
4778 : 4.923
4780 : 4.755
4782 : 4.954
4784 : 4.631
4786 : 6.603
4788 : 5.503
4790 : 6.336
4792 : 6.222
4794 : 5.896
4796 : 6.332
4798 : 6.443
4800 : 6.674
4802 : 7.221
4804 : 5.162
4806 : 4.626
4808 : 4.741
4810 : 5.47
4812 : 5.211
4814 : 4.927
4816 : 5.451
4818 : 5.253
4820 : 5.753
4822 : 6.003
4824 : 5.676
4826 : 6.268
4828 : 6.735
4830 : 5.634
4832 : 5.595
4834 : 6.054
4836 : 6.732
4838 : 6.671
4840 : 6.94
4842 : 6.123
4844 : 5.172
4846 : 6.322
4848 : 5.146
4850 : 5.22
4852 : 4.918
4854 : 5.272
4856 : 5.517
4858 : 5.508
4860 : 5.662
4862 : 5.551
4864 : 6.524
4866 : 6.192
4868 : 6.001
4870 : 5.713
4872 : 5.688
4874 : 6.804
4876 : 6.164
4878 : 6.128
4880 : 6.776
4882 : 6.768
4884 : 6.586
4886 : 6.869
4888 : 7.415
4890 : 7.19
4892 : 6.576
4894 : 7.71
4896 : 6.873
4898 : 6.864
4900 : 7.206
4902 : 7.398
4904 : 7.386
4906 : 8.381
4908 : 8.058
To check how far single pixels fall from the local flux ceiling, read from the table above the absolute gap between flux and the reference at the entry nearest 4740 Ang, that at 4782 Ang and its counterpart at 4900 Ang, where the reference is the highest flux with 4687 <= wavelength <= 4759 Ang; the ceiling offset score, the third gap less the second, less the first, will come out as -3.0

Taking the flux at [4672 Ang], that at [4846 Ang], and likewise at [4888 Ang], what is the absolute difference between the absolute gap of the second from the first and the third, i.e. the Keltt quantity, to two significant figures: 6.7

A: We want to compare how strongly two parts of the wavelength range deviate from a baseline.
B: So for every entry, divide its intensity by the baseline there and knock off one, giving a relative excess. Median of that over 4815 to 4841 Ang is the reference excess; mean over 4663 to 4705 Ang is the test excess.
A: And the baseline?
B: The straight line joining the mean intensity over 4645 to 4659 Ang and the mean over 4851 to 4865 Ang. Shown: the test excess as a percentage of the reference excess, 17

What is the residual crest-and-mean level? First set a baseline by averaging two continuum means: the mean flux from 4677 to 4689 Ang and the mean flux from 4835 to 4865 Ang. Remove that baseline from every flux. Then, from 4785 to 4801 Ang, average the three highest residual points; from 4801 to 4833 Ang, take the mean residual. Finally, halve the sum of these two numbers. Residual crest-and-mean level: 0.25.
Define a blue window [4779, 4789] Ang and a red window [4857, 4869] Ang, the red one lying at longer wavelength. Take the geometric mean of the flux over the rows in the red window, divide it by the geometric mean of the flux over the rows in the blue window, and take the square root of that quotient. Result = 1.06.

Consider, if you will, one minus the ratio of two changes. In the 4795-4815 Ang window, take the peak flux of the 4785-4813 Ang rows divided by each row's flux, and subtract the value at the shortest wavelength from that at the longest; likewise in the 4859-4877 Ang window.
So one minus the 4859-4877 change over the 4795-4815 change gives 1.3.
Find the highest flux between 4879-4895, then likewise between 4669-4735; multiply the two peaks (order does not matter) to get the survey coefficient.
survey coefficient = 55.3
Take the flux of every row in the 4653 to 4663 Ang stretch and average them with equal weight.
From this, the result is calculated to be 6.7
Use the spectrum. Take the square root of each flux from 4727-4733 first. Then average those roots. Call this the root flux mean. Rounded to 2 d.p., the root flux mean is 2.64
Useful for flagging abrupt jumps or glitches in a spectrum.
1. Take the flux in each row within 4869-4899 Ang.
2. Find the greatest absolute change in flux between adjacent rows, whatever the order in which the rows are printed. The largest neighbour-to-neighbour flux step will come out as 1.13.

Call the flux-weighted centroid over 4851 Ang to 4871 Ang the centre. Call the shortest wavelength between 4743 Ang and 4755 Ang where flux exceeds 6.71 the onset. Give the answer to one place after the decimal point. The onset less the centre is -117.3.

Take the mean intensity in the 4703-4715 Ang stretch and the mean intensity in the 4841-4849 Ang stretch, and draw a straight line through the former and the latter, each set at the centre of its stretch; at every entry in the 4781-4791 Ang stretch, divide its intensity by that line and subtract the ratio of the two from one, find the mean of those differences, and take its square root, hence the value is 0.30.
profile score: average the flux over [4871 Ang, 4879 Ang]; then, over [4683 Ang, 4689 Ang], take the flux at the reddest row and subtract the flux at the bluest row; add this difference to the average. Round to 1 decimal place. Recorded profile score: 6.9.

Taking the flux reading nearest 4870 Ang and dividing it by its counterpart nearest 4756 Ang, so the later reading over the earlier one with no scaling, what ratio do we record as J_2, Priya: 0.75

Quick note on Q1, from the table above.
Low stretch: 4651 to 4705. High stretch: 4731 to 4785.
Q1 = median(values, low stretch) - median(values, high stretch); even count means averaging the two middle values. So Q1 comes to 0.4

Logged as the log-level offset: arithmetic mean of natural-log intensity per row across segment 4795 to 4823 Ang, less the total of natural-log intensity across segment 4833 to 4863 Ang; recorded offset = -25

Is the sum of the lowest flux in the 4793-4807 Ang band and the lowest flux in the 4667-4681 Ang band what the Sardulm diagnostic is 9.7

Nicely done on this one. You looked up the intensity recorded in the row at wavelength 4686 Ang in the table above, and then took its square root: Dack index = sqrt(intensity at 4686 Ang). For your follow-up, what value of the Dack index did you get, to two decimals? 2.51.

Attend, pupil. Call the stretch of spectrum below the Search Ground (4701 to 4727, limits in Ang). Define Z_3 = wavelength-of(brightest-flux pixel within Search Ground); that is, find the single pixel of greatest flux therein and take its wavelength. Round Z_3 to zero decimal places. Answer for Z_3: 4706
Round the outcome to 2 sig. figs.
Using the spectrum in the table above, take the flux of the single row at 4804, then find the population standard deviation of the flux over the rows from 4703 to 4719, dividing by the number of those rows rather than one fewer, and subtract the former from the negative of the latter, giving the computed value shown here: -5.6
